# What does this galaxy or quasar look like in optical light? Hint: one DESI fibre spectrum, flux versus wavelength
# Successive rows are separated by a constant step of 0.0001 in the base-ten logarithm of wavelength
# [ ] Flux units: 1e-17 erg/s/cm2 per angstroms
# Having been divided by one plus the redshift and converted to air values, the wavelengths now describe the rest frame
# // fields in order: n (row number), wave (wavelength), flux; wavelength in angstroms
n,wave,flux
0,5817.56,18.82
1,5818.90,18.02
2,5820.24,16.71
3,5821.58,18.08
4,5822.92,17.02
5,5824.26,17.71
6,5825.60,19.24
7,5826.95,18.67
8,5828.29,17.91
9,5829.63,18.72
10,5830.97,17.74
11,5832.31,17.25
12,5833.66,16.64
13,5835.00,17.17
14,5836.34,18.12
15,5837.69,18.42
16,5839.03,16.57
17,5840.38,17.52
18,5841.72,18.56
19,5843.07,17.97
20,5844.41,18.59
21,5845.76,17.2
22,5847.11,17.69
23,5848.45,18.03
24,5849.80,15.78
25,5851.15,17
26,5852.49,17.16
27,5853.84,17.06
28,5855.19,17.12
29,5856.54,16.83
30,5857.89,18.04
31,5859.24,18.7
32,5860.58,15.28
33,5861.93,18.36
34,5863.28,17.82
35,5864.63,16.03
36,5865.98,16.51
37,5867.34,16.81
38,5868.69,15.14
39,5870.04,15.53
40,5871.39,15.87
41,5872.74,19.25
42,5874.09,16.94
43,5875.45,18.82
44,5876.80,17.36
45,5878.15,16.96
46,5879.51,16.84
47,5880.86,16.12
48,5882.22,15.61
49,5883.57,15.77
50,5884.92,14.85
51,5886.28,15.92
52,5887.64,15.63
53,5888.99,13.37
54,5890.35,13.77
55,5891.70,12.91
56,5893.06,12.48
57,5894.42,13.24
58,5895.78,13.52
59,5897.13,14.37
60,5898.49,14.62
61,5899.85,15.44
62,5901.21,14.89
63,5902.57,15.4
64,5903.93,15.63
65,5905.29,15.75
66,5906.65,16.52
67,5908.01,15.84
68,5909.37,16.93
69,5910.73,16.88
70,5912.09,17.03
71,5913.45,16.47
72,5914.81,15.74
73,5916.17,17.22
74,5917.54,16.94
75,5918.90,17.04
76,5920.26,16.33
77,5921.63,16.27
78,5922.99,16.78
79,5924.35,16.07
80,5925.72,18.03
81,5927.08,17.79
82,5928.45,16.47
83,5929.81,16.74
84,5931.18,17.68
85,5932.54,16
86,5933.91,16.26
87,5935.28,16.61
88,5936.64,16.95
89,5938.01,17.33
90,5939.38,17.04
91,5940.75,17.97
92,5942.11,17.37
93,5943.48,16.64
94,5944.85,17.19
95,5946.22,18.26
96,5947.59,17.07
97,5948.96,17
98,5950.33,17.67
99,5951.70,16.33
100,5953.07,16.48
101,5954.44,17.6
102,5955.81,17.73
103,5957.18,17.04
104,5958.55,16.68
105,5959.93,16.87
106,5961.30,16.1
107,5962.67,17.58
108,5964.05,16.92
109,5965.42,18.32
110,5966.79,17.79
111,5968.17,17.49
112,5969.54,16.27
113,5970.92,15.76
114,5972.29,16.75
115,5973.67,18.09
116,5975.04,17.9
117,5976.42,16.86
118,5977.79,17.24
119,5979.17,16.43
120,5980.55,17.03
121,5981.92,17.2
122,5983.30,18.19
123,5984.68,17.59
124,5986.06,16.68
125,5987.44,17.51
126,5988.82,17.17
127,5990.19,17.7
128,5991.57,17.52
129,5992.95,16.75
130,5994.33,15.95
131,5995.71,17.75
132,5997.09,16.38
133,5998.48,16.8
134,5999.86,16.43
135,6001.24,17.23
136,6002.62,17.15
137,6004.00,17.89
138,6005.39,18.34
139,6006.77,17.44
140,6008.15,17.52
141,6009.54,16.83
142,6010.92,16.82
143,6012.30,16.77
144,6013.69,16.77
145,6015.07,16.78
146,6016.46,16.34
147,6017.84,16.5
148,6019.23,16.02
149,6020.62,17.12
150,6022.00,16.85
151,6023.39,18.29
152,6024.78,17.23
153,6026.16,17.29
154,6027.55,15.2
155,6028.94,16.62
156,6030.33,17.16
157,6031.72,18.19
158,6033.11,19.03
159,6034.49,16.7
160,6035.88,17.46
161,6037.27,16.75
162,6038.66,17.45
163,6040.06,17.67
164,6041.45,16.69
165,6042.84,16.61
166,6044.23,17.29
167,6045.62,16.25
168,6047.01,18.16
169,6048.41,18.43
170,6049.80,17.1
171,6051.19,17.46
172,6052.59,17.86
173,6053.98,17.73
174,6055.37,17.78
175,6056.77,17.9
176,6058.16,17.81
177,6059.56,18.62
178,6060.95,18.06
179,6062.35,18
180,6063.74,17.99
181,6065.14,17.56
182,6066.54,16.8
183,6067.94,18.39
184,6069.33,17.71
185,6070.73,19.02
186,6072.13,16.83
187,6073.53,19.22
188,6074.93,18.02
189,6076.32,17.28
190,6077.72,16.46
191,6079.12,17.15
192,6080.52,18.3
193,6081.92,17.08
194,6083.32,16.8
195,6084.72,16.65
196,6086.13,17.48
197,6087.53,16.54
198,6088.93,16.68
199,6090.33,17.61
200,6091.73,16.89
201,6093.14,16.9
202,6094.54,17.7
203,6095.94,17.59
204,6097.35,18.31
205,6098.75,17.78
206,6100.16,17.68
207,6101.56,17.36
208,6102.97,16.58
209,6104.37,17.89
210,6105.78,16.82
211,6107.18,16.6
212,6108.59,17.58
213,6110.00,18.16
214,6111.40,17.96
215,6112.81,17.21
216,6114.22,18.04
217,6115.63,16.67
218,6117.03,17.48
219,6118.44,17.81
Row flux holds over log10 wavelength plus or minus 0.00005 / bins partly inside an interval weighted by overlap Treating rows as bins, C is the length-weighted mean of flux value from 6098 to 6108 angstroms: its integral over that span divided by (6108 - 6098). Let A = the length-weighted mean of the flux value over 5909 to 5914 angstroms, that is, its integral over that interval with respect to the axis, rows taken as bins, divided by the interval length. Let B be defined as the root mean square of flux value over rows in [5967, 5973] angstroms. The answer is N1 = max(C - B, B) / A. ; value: 0.98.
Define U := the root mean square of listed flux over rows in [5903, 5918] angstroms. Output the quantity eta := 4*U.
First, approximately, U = 16.5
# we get 65.8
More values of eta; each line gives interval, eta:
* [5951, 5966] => 68.3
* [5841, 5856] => 69.9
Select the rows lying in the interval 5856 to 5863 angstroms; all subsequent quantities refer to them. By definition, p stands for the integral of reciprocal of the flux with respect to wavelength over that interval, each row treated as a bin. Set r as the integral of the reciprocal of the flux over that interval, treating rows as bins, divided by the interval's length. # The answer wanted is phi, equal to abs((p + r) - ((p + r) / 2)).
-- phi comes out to 0.230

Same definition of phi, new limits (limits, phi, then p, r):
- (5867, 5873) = 0.216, 0.37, 0.062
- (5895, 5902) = 0.275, 0.48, 0.069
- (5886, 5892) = 0.247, 0.42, 0.070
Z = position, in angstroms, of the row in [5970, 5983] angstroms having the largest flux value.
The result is 5973.67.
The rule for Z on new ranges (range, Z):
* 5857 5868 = 5859.24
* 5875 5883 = 5875.45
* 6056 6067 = 6059.56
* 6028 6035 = 6033.11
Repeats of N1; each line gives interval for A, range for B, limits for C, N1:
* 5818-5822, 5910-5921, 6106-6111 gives 0.95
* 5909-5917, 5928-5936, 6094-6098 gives 1.00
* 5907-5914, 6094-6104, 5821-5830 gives 1.06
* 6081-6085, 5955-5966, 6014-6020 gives 1.01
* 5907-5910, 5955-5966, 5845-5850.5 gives 1.05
